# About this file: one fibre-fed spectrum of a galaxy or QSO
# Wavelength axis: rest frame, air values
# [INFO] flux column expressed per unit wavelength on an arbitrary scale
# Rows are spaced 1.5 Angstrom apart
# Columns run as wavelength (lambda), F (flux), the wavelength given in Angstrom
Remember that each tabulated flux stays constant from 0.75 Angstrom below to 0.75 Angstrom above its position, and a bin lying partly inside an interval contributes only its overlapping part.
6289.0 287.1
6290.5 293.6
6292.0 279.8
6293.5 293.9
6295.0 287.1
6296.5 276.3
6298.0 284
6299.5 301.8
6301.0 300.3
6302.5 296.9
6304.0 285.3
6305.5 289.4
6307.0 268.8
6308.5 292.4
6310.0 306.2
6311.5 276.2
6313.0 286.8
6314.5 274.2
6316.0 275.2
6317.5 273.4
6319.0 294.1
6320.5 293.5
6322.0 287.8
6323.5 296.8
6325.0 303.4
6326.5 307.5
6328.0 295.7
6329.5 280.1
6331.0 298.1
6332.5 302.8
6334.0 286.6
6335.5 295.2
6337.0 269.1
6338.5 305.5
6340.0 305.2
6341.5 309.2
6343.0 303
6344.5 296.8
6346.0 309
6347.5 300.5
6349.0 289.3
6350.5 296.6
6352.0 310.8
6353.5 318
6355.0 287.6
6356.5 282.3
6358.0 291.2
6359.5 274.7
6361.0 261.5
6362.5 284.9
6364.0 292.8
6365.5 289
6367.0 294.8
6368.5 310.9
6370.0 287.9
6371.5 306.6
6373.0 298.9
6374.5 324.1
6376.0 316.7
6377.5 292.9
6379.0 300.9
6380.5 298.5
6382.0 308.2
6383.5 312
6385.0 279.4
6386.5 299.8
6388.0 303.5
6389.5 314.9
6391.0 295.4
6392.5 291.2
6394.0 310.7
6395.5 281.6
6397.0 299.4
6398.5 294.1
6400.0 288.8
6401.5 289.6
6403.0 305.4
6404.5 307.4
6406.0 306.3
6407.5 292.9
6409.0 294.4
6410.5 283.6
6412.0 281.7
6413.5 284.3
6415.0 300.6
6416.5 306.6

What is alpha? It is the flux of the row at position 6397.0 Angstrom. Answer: 299.4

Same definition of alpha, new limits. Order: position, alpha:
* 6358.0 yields 291.2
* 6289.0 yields 287.1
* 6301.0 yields 300.3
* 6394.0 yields 310.7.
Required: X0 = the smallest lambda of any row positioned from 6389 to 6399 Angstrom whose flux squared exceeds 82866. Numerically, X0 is 6389.5 Angstrom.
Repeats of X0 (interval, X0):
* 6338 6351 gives 6338.5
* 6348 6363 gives 6349.0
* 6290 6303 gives 6290.5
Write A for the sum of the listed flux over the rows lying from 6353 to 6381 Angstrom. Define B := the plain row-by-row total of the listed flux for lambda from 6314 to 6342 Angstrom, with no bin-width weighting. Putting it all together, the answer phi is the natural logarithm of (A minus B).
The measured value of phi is 4.1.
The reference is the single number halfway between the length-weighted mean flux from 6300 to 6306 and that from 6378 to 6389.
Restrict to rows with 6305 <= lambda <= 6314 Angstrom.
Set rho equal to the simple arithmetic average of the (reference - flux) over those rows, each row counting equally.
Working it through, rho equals 10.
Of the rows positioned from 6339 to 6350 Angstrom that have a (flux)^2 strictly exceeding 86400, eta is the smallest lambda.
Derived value 6340.0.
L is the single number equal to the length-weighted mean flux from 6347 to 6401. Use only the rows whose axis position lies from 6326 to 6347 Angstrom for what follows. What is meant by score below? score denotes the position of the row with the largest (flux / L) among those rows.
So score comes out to 6341.5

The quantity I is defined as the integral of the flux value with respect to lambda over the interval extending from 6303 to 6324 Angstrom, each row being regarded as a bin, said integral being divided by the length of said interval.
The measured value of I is 286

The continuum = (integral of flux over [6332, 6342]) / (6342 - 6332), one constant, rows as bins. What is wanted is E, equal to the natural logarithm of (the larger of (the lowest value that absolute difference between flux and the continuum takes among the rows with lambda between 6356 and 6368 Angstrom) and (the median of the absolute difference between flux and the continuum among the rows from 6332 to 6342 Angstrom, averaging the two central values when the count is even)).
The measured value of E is 2.2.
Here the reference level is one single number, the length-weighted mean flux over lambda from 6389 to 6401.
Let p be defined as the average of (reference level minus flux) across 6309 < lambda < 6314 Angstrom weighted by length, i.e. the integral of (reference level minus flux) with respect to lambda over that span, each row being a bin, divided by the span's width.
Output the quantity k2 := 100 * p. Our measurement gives 740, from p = 7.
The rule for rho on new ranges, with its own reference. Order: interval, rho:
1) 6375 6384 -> -8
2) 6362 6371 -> 4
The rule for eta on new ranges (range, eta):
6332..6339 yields 6332.5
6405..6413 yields 6406.0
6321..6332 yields 6323.5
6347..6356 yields 6347.5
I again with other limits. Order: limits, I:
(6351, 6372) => 292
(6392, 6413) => 295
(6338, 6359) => 300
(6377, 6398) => 299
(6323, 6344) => 297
